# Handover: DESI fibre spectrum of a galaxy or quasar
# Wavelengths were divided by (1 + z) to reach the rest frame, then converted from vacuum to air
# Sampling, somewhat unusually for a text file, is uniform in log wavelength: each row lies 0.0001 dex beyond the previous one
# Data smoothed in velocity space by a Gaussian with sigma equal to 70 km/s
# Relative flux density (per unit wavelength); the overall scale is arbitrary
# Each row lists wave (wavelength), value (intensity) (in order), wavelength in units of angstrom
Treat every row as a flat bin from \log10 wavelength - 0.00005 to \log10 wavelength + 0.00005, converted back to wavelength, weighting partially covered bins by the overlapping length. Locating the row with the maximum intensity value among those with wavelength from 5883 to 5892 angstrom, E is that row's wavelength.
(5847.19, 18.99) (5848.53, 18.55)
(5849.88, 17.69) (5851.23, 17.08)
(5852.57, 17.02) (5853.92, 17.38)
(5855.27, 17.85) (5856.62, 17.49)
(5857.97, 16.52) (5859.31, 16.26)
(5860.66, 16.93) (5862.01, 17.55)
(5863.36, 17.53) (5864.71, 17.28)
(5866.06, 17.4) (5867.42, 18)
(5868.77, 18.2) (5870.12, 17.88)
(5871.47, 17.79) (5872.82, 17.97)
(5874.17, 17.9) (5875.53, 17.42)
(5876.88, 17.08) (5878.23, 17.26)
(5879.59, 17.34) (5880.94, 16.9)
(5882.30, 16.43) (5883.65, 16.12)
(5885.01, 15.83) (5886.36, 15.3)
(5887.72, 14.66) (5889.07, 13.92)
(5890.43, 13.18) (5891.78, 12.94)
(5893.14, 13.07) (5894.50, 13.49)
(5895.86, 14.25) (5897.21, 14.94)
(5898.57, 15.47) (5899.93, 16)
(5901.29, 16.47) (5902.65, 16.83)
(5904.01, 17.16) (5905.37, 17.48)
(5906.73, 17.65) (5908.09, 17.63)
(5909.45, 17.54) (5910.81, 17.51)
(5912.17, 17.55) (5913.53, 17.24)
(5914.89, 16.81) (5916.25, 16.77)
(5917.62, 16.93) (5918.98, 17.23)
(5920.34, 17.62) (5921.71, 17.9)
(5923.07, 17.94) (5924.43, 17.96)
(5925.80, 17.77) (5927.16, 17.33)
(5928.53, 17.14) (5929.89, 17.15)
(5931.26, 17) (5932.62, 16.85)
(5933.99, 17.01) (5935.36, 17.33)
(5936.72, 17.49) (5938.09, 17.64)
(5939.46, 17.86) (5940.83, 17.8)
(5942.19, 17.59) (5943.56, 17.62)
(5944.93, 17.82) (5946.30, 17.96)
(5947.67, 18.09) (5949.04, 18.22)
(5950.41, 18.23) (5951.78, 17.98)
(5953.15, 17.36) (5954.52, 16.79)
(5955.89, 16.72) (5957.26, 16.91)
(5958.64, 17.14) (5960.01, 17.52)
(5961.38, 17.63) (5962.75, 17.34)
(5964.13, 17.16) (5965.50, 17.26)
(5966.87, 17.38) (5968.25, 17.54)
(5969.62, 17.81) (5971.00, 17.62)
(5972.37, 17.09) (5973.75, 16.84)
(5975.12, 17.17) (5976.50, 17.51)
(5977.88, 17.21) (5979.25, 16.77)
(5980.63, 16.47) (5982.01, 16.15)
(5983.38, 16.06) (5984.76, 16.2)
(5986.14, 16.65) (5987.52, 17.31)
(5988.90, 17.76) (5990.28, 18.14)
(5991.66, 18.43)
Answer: 5883.65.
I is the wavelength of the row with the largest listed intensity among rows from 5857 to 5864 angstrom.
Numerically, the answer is 5862.01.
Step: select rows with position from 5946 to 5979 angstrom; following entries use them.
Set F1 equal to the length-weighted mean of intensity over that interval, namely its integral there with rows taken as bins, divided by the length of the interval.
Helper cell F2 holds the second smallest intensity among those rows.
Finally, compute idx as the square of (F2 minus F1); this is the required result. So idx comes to 0.4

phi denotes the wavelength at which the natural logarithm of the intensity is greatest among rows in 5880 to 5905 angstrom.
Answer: 5904.01 angstrom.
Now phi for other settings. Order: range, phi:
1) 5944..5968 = 5950.41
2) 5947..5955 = 5950.41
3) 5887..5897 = 5887.72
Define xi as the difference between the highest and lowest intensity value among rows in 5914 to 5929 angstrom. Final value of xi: 1.2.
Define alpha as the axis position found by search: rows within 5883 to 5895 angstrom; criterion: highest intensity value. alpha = 5883.65 angstrom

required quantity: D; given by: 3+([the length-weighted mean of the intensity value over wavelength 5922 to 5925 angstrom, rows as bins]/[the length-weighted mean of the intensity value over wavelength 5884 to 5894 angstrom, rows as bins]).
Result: 4.27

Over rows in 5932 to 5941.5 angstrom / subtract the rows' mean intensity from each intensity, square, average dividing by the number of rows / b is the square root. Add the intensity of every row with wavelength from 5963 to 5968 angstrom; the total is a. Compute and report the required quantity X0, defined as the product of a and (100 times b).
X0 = 1849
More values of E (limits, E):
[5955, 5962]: 5961.38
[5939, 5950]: 5949.04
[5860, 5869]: 5868.77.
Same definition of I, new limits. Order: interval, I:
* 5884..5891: 5885.01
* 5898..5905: 5904.01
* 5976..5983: 5976.50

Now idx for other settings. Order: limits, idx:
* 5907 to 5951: 0.5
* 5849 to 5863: 0.5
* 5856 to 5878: 0.9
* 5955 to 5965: 0.1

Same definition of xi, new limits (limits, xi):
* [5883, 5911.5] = 4.7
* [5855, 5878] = 1.9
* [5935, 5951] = 0.9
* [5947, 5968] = 1.5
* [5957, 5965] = 0.7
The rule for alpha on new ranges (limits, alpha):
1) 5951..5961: 5951.78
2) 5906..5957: 5950.41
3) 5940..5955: 5950.41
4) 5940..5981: 5950.41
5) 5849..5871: 5868.77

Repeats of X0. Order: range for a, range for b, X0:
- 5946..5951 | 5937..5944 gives 779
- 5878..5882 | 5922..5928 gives 1305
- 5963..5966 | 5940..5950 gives 744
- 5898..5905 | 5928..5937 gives 1637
